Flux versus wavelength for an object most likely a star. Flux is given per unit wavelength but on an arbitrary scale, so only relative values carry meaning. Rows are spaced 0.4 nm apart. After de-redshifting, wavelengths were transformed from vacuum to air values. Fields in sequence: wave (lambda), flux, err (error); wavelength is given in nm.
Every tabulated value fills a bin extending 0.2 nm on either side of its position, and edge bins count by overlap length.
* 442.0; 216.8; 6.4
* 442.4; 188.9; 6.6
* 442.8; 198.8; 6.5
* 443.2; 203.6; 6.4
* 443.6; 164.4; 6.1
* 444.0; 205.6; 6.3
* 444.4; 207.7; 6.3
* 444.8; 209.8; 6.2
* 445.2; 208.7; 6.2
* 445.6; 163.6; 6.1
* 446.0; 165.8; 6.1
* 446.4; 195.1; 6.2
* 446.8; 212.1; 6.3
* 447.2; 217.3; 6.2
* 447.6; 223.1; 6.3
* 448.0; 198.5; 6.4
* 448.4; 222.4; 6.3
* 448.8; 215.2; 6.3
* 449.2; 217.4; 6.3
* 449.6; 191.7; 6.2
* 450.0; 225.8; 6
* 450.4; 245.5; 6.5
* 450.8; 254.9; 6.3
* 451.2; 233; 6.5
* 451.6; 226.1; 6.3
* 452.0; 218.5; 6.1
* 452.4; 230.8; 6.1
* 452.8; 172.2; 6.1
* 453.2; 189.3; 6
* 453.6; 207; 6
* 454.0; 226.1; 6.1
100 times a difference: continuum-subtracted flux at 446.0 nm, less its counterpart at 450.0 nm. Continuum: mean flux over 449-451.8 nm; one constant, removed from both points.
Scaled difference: -6000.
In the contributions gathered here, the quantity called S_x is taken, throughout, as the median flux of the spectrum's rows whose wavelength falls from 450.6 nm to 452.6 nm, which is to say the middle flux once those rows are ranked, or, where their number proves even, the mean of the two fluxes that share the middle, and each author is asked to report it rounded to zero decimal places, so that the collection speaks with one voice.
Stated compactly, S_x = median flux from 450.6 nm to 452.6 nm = 231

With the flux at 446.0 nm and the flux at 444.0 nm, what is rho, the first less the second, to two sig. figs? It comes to -40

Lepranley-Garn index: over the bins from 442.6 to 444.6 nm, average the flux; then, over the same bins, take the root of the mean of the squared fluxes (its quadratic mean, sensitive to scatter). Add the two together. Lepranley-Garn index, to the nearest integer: 393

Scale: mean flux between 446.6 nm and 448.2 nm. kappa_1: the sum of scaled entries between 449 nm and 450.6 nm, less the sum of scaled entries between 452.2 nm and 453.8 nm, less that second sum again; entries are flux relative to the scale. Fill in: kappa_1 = -3.4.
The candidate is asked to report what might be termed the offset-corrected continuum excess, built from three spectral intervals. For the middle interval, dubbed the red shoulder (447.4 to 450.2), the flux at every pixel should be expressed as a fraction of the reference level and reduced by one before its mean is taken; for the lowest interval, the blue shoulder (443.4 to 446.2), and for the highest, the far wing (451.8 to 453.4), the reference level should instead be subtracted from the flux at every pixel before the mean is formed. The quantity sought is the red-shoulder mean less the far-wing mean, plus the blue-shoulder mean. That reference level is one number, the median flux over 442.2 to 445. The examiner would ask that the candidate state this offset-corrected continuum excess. -13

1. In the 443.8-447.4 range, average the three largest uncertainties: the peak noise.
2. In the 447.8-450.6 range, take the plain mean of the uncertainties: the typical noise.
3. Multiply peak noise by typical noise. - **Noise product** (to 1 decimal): 39.6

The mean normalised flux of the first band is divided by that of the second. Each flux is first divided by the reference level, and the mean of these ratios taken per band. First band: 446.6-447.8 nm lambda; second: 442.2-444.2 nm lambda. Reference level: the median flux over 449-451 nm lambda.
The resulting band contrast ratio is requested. 1.13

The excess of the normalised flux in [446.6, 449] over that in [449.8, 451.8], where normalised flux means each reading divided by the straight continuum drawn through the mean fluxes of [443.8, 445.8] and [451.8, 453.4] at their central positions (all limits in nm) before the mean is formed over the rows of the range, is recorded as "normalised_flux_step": -0.10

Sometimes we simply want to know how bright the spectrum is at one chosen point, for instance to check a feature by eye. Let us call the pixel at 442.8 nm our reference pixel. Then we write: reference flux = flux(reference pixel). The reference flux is 198.8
